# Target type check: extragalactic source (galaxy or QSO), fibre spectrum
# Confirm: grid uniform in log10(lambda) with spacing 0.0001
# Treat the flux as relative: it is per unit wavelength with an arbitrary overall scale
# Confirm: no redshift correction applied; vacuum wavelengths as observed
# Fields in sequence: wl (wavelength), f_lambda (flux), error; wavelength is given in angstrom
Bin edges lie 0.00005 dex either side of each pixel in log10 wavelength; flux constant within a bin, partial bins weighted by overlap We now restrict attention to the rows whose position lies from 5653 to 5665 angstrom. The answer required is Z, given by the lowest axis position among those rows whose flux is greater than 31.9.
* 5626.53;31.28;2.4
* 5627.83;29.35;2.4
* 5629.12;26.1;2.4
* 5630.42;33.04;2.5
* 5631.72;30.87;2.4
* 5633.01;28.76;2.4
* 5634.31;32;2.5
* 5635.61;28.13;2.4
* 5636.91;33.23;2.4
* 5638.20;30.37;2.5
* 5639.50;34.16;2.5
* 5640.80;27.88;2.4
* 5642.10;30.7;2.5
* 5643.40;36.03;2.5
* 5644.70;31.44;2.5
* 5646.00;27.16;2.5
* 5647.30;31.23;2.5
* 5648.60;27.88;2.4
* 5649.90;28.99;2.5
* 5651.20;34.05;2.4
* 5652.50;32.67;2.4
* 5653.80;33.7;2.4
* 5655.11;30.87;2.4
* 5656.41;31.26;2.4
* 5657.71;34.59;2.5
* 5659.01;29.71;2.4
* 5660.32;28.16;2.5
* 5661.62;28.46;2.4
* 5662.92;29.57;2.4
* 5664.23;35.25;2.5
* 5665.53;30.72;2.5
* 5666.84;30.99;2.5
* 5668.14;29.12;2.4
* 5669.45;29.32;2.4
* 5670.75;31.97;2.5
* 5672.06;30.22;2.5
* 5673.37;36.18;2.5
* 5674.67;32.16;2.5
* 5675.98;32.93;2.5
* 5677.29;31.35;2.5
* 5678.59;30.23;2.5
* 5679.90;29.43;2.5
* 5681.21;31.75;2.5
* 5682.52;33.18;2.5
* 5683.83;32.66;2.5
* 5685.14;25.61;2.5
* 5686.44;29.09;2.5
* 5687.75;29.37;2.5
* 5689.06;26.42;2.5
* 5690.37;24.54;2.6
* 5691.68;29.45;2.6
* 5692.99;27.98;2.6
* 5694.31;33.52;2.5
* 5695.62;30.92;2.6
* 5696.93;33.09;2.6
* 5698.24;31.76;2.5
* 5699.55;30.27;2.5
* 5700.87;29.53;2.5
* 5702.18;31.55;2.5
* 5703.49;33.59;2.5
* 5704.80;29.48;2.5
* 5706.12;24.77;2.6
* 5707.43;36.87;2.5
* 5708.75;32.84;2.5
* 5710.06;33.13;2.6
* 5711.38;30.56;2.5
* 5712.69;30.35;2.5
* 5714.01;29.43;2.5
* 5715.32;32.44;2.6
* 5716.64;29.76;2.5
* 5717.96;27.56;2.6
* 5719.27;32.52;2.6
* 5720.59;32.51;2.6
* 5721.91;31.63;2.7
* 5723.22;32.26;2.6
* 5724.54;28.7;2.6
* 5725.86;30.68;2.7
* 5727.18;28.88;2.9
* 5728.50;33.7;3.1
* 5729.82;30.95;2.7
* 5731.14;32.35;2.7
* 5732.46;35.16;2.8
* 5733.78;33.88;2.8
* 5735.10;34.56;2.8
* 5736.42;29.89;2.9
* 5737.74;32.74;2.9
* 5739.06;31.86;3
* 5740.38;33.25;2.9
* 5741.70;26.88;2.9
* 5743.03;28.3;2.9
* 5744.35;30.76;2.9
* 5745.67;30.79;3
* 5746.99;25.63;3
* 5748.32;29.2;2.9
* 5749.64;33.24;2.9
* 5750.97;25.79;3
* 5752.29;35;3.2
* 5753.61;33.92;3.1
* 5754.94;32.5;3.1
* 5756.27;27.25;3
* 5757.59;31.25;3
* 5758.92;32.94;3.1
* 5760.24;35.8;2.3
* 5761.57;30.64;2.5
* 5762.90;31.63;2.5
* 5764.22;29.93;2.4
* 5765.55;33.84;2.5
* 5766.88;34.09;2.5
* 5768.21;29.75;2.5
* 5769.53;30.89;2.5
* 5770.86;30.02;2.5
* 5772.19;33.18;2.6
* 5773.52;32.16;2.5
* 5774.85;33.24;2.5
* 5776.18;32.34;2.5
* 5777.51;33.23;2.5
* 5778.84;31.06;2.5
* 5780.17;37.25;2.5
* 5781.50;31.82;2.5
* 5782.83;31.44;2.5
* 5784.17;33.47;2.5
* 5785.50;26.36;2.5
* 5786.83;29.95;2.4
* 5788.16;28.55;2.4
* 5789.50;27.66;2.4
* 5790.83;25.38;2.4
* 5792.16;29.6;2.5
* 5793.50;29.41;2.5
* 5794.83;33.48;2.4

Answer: 5653.80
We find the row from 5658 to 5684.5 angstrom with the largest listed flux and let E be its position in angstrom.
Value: 5673.37 angstrom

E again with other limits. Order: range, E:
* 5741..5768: 5760.24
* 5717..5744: 5732.46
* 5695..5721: 5707.43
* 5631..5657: 5643.40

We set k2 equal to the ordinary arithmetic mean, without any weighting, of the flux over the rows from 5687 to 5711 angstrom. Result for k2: 30.5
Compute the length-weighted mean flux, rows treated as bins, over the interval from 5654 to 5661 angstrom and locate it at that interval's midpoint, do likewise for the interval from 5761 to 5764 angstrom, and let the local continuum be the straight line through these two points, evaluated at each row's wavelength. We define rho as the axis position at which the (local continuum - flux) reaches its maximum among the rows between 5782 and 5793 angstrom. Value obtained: 5790.83 angstrom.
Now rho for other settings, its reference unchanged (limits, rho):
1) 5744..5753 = 5746.99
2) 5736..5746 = 5741.70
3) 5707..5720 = 5717.96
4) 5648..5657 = 5648.60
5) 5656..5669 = 5660.32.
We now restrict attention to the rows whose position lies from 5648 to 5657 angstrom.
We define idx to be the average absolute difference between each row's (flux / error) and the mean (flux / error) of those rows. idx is 0.83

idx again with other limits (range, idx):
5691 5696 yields 0.80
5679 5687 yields 0.90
